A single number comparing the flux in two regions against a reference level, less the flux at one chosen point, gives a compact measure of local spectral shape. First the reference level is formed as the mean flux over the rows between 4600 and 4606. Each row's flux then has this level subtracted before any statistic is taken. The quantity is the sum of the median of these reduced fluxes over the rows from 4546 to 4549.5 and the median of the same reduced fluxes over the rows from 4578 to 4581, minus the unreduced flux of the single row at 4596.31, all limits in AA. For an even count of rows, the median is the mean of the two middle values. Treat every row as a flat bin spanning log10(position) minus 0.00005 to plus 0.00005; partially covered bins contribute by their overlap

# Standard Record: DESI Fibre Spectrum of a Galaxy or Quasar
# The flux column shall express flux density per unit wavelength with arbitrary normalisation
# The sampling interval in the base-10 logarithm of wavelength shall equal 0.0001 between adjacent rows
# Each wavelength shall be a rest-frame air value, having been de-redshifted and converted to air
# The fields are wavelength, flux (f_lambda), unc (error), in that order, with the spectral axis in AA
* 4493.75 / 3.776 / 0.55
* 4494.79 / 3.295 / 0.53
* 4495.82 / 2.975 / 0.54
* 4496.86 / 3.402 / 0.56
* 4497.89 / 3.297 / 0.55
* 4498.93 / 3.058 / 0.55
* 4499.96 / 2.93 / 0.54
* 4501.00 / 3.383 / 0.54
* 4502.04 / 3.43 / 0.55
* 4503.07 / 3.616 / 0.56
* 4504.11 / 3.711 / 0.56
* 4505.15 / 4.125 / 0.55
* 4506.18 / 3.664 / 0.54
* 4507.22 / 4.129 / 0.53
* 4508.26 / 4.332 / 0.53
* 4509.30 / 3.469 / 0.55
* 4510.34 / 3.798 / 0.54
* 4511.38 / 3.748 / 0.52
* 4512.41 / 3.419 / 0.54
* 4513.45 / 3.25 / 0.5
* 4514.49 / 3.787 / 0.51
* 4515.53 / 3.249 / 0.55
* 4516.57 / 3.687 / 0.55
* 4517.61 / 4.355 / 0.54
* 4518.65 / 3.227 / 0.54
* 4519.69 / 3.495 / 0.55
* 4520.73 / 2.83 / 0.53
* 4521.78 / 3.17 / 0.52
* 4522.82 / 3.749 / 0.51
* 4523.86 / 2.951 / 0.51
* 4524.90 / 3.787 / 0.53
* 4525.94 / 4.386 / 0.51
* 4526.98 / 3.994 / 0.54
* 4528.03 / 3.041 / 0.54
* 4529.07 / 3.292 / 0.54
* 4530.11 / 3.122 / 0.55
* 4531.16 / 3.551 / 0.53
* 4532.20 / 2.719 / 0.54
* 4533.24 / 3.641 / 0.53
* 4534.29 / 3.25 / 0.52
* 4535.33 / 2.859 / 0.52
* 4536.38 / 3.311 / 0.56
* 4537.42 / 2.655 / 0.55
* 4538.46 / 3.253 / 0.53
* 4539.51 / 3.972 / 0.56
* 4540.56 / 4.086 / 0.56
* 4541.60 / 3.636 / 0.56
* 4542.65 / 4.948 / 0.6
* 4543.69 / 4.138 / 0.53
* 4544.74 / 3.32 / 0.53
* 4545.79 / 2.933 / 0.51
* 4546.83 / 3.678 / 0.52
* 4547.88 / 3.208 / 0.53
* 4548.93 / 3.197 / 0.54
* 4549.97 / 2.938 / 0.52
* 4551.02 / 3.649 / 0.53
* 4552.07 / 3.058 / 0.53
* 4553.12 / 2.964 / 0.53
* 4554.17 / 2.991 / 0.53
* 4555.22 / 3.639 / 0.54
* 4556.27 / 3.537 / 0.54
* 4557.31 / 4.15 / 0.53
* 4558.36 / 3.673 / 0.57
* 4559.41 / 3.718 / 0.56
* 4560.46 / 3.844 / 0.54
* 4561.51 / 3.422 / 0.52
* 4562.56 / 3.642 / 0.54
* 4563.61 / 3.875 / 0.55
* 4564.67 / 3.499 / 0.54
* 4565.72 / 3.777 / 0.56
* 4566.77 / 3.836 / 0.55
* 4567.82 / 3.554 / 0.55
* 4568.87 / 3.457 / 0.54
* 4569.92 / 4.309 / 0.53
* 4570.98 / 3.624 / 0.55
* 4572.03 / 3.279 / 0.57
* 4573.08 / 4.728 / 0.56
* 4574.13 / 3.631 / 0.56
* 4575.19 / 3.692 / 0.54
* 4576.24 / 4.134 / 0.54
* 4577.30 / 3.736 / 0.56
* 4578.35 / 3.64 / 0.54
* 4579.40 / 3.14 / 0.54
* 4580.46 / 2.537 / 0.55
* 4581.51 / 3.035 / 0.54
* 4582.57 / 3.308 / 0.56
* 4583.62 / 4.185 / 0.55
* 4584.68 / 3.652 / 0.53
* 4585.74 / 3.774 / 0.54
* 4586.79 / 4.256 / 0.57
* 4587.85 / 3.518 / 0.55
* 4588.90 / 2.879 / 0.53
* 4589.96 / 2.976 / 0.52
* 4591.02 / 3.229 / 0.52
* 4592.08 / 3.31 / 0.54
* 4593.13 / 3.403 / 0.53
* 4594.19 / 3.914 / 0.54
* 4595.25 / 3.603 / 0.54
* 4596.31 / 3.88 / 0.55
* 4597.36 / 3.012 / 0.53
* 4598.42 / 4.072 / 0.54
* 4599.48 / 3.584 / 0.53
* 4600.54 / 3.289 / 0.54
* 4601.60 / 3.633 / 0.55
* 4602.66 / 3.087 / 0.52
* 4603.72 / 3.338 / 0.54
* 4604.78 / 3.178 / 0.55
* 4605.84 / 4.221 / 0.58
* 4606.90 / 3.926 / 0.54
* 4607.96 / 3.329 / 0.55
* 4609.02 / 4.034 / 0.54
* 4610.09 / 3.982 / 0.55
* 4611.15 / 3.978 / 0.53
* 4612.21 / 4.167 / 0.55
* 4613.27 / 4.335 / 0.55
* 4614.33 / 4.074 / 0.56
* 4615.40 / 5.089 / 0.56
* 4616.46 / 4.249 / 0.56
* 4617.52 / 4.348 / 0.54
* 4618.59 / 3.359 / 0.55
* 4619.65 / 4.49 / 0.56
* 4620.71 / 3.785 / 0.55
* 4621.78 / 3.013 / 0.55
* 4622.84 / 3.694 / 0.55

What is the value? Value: -4.4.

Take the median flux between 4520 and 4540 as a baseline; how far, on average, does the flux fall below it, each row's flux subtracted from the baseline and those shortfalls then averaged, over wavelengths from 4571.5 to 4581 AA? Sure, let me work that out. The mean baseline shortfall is -0.36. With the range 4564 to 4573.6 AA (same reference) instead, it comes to -0.53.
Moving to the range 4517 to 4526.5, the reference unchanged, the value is -0.30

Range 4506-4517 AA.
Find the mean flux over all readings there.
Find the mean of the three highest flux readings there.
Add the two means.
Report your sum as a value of 7.77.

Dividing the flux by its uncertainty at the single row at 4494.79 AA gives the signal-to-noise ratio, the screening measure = 6.22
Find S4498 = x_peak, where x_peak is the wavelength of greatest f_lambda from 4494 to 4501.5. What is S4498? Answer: 4496.86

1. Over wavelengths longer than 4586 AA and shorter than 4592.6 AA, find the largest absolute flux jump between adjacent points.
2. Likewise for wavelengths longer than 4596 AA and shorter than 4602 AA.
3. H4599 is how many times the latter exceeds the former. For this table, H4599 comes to 1.4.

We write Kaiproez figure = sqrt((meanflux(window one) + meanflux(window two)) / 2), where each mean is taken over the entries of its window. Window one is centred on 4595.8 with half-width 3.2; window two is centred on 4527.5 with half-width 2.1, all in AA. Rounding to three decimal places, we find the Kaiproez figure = 1.914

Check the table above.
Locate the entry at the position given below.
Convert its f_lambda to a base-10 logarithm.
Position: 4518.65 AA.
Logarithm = 0.509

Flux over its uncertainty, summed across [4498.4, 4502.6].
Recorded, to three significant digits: 23.5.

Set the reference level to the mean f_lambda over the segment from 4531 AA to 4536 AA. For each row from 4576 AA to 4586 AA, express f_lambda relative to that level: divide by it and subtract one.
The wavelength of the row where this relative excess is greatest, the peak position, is 4583.62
